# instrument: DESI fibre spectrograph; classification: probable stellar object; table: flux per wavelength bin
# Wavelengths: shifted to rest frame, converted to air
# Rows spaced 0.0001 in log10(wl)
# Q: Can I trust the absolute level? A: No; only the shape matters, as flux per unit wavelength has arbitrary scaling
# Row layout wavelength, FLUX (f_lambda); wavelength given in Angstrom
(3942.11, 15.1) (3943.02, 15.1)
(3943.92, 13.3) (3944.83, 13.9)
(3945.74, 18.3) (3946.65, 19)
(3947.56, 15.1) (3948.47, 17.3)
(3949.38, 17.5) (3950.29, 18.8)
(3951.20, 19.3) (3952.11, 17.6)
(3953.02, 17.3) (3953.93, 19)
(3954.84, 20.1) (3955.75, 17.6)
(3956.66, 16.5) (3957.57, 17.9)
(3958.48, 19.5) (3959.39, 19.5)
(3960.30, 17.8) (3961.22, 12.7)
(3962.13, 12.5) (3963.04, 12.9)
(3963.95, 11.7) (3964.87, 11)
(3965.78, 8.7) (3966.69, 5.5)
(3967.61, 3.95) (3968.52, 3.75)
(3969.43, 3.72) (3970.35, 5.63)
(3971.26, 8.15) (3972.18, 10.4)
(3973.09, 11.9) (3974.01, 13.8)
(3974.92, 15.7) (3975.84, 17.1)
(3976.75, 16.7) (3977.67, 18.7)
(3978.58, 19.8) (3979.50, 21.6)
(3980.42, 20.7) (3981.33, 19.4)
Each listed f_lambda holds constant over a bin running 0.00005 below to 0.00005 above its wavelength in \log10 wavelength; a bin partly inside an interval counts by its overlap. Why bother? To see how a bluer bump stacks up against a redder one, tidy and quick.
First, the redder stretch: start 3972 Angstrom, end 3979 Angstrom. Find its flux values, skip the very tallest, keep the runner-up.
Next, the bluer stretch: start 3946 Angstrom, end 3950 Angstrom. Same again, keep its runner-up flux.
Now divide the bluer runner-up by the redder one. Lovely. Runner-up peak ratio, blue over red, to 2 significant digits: 0.94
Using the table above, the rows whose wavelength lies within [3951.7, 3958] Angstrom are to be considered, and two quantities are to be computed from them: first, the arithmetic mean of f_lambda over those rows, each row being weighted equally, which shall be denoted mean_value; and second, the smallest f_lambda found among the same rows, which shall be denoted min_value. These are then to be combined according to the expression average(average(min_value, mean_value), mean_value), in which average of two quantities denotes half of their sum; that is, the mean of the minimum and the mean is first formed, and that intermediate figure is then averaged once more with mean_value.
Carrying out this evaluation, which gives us 17.6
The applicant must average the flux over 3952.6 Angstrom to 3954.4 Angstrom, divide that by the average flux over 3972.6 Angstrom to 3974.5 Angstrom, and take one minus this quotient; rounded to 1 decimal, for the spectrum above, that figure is -0.4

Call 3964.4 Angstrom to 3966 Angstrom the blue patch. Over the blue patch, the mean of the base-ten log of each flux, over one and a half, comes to 0.7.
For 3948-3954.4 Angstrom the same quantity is 0.8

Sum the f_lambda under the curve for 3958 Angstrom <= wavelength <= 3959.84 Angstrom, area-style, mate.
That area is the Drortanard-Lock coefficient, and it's 36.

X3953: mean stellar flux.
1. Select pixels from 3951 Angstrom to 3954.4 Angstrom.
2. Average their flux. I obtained 18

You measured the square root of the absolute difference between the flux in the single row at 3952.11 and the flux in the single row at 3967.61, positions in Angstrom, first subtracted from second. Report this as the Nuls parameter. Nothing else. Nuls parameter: 3.7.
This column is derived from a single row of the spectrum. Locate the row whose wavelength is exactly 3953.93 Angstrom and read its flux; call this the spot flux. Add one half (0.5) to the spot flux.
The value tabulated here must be 19.5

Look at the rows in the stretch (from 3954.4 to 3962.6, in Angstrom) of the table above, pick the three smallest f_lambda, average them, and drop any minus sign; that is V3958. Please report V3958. 14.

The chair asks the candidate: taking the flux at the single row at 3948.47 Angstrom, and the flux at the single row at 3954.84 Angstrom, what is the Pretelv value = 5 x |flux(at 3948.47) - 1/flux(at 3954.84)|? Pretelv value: 86.3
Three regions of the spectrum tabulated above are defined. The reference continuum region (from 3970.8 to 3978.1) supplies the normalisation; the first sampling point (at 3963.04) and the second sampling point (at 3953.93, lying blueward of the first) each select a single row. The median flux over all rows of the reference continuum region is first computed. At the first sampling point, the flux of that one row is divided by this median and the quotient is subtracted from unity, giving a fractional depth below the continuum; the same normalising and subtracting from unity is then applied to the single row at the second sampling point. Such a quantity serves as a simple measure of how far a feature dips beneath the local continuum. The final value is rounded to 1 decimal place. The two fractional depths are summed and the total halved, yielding -0.1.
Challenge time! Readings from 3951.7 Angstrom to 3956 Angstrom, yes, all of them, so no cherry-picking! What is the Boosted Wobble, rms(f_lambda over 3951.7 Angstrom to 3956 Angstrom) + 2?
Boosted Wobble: 20.4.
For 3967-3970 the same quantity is 5.8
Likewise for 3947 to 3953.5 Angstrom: 19.6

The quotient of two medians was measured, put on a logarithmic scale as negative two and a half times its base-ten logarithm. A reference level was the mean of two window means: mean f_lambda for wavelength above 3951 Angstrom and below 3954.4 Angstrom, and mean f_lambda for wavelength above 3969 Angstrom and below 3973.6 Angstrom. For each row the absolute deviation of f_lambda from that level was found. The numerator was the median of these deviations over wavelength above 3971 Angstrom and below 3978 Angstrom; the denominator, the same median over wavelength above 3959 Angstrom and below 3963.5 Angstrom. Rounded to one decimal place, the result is -1.7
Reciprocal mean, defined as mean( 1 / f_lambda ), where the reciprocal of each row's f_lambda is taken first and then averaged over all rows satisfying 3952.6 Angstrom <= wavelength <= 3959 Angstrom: 0.055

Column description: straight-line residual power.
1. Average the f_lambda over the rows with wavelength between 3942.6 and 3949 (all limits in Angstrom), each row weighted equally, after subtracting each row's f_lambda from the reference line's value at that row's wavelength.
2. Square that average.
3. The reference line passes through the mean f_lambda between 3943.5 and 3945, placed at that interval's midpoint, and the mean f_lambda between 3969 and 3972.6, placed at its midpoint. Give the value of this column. 8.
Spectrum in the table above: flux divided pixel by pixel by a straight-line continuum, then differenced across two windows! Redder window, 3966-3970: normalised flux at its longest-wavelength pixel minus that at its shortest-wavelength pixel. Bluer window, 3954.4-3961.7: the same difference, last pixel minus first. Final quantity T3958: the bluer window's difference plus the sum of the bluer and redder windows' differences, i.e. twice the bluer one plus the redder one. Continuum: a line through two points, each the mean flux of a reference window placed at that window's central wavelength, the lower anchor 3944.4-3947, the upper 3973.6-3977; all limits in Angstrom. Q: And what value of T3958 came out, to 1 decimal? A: -1.0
